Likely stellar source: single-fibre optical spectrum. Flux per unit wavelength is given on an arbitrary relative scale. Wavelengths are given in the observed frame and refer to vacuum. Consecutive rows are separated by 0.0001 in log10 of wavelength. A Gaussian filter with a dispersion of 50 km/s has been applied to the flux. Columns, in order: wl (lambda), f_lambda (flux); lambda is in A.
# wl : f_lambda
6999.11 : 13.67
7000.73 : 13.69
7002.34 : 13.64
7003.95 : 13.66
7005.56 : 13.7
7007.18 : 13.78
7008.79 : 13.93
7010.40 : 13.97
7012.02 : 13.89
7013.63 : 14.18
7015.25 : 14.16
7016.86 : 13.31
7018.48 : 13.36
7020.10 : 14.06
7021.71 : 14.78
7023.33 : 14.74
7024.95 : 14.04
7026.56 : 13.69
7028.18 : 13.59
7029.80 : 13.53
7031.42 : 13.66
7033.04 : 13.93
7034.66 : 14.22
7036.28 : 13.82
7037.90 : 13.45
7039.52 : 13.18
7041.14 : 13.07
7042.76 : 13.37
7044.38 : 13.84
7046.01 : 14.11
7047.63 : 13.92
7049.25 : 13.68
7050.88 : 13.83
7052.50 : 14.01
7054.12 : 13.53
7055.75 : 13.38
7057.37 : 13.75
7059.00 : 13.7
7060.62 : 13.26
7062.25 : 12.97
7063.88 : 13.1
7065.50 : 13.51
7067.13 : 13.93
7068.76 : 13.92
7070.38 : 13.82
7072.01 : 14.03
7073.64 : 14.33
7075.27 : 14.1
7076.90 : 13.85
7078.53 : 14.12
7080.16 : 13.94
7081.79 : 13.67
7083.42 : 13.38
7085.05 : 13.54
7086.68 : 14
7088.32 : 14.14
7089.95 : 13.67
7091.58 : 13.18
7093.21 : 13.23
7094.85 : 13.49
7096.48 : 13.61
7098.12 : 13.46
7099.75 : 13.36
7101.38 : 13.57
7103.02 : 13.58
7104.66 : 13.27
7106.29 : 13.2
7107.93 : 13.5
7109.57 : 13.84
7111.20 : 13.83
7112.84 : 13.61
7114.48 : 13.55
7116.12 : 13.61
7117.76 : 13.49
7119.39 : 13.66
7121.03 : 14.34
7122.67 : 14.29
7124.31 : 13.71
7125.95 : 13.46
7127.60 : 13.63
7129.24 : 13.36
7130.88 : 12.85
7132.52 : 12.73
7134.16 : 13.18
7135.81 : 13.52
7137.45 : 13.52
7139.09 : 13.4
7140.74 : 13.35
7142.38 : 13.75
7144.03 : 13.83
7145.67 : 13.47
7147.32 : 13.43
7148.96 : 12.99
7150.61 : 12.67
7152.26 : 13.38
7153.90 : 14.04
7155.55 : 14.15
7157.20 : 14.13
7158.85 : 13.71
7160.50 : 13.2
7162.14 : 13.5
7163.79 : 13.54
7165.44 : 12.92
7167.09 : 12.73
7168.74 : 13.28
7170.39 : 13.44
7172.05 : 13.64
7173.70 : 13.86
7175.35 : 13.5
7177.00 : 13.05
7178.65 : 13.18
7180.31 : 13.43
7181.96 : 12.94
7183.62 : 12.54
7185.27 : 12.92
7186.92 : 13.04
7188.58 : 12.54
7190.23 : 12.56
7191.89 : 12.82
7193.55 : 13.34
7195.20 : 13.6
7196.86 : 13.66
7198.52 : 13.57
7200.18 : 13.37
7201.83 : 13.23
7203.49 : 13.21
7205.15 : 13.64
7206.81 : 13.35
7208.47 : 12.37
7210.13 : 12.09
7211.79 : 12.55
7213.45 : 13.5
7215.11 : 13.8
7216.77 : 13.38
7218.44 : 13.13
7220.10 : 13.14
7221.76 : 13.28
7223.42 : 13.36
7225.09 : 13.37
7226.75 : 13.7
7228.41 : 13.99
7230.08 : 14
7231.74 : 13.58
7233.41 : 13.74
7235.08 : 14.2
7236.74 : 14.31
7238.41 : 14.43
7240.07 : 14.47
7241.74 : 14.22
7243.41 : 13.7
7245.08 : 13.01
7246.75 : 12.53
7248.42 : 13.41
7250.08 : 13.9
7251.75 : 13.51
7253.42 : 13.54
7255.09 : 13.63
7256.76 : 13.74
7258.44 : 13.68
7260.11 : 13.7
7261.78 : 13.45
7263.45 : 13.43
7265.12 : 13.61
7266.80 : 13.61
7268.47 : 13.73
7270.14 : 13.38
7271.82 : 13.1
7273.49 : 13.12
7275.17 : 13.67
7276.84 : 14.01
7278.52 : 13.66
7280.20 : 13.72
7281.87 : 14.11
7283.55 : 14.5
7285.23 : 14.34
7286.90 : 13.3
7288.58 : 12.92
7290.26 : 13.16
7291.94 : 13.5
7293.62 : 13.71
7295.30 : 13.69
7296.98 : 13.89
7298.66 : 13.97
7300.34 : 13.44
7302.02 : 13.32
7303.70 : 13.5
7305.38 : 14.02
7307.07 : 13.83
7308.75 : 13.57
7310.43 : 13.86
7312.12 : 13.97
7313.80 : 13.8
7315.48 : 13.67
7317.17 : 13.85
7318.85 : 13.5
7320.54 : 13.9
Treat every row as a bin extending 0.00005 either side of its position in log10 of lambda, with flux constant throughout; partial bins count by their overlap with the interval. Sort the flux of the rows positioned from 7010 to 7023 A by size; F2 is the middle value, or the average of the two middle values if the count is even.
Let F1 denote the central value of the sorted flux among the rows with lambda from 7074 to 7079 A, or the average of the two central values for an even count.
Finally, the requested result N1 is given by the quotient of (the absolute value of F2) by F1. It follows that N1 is 0.99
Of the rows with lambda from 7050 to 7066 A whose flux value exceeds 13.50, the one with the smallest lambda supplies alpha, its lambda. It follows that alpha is 7050.88 A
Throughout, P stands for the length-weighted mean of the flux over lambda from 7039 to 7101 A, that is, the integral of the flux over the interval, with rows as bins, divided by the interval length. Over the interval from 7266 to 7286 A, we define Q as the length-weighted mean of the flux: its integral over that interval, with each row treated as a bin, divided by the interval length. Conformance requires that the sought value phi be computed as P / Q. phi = 0.99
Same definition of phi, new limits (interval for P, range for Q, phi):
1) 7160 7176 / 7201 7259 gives 0.99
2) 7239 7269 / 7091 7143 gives 1.01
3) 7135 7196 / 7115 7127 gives 0.97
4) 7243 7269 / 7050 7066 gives 1.00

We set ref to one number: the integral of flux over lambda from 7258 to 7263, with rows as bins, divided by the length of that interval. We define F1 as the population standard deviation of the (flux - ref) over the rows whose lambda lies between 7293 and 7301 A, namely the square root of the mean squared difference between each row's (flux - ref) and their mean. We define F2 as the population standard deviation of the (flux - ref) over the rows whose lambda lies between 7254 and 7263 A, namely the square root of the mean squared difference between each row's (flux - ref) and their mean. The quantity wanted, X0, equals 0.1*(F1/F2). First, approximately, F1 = 0.18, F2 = 0.10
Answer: 0.181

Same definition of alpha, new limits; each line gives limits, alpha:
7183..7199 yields 7195.20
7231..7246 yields 7231.74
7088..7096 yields 7088.32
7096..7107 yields 7096.48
